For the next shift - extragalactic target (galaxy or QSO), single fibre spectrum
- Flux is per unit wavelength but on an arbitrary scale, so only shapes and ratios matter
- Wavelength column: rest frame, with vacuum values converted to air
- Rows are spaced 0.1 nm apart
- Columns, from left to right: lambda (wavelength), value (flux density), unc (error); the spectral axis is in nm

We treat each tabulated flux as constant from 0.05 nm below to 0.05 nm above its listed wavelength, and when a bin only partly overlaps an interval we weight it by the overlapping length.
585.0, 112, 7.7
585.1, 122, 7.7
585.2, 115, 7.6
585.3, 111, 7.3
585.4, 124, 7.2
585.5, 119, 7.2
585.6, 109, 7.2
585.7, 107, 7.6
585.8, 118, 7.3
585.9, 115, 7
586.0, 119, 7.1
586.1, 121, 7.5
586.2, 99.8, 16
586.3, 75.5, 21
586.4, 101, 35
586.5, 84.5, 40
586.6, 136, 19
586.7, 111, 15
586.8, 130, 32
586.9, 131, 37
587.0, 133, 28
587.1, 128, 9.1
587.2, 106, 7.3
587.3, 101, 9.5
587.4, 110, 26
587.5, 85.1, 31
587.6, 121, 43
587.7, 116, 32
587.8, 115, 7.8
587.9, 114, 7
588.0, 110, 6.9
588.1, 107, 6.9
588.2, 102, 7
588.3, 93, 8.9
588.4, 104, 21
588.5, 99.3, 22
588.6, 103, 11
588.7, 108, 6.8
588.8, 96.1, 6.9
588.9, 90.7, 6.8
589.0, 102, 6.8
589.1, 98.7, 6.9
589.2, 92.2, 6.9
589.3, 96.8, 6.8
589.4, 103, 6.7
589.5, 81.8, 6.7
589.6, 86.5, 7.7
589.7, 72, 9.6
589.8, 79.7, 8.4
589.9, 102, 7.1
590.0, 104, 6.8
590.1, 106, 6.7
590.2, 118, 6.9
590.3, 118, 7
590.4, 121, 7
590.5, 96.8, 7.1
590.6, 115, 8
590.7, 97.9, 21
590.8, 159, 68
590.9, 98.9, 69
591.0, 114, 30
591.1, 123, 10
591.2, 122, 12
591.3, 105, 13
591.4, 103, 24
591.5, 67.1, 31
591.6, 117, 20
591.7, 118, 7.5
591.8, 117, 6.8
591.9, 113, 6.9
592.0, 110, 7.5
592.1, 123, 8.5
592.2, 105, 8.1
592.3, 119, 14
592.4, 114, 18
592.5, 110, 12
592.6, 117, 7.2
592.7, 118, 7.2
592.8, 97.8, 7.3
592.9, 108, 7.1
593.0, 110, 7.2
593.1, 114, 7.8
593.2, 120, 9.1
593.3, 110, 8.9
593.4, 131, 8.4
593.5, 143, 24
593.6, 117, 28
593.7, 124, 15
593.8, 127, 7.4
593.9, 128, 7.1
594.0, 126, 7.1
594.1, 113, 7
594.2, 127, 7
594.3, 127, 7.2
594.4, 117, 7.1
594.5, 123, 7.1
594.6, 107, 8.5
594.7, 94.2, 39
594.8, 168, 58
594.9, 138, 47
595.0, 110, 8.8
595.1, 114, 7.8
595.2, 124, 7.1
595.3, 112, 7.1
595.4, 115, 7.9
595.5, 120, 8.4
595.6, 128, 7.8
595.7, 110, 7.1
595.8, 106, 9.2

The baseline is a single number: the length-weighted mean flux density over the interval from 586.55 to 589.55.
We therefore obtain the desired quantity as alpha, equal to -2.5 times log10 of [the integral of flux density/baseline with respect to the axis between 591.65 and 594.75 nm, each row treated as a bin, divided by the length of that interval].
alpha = -0.092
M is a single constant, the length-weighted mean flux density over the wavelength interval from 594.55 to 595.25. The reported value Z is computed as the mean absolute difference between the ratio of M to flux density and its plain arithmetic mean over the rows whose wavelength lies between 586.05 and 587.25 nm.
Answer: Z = 0.18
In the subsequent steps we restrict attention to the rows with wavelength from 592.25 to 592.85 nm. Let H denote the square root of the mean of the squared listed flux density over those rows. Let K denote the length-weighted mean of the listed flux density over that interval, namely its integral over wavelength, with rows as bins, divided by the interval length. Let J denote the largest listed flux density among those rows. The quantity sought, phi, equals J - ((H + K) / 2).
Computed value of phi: 6.2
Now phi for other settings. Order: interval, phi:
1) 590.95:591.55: 16.5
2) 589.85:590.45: 9.4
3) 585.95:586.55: 20.2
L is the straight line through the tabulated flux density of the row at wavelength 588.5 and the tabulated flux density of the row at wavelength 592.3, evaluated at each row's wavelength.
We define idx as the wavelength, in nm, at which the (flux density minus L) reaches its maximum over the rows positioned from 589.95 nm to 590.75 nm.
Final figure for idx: 590.4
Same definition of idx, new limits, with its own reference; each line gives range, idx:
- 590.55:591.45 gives 590.8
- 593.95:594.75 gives 594.0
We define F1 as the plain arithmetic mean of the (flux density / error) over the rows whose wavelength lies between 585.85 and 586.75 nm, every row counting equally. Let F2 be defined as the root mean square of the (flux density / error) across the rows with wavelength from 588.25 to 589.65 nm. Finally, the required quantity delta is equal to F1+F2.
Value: 21.2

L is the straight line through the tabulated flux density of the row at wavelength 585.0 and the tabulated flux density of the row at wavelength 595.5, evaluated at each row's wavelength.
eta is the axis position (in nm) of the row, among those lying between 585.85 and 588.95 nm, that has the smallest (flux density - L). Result 586.3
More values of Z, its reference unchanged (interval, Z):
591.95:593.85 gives 0.07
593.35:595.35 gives 0.09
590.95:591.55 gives 0.20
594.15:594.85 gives 0.12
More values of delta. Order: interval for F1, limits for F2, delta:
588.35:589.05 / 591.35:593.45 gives 24.1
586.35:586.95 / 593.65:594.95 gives 18.8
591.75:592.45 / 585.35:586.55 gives 26.3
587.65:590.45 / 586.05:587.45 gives 21.5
